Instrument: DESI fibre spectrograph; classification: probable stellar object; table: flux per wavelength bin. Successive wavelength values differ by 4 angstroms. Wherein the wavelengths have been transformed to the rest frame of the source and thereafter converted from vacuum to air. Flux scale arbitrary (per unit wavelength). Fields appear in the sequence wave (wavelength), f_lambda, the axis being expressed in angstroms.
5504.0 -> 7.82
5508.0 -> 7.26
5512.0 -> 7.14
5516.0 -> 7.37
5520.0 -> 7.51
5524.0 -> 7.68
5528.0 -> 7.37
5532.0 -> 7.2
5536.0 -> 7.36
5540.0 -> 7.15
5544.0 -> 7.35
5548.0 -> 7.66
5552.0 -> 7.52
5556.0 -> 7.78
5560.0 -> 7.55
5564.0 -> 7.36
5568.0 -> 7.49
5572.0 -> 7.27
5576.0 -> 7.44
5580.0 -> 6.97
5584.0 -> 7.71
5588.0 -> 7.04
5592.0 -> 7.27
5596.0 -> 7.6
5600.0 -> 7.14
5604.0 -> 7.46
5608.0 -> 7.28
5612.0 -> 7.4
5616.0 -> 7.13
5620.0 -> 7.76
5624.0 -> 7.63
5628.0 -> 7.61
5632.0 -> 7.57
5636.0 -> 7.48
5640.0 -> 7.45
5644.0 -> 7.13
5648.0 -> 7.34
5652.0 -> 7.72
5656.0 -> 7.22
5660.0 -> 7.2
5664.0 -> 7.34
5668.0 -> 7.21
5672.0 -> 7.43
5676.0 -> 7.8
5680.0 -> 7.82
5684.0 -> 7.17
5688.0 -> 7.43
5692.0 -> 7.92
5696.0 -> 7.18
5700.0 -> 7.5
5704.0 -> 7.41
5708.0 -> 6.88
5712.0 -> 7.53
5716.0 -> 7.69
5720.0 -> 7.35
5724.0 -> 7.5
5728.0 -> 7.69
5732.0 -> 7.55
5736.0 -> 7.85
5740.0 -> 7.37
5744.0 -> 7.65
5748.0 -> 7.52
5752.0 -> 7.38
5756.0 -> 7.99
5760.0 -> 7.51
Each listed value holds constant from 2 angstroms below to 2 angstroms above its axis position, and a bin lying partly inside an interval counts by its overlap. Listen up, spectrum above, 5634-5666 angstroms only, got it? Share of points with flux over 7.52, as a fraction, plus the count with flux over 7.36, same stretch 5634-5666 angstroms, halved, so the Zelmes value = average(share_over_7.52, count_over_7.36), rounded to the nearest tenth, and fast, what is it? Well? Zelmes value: 1.6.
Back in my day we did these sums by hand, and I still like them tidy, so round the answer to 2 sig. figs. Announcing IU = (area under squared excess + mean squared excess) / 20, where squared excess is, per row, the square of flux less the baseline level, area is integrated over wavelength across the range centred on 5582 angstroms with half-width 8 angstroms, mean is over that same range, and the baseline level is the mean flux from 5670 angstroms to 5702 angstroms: 0.13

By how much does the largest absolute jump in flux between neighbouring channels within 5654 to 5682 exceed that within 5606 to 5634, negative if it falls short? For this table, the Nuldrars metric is -0.26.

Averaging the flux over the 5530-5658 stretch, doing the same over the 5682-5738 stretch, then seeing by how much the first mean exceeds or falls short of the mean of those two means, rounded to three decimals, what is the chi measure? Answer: -0.034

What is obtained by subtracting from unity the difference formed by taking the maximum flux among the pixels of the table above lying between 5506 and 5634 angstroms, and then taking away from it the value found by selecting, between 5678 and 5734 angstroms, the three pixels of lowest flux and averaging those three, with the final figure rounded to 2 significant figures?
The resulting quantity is 0.30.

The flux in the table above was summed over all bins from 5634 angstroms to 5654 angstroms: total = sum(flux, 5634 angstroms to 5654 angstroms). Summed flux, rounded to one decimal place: 37.1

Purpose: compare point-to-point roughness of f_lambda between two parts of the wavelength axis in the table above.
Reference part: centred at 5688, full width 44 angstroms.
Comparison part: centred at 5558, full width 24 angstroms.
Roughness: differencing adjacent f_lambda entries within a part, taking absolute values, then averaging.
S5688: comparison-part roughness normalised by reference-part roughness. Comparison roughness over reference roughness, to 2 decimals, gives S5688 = 0.51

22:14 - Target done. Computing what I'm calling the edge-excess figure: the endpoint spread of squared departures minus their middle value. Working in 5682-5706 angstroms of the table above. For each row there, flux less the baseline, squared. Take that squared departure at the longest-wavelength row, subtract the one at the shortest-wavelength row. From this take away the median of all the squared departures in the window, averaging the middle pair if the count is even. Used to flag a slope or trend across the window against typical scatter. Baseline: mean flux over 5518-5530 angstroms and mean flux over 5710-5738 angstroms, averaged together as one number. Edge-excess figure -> -0.20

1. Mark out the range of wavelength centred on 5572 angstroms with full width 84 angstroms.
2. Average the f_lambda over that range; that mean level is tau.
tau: 7.38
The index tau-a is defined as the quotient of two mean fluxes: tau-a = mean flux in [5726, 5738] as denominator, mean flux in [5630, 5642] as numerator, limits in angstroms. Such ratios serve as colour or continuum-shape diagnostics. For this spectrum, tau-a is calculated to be 0.97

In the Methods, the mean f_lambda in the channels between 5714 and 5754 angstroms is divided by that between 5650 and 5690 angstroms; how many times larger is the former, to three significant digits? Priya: 1.02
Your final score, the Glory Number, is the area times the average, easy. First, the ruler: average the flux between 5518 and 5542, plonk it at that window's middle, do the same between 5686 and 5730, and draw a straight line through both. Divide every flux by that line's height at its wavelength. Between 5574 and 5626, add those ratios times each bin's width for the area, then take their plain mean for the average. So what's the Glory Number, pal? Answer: 51.4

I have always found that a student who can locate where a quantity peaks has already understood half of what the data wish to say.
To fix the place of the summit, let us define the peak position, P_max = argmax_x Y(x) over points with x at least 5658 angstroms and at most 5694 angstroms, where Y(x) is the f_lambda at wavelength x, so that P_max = 5692.0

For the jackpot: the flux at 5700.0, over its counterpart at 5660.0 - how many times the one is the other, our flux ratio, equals 1.04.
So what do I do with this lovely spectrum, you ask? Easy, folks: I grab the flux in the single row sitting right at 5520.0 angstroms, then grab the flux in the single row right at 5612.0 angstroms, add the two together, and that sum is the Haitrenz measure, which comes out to 14.9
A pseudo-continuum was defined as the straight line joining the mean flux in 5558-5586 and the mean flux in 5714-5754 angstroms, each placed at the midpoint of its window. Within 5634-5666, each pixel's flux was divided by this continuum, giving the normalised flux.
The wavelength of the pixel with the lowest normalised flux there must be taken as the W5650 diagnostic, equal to 5644.0 angstroms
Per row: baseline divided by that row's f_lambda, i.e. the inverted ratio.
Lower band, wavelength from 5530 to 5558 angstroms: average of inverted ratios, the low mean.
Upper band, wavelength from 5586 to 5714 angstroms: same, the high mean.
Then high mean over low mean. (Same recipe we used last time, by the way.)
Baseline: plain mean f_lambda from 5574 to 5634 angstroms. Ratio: 1.00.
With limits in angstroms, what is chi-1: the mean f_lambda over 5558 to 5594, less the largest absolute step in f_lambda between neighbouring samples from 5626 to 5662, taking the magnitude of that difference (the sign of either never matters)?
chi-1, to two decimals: 6.84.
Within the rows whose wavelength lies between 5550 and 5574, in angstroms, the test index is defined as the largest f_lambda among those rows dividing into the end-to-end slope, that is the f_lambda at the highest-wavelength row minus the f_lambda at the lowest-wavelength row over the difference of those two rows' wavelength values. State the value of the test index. -0.0016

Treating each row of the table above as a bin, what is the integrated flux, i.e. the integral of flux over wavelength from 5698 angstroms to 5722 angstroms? 177.4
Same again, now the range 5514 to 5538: 178.0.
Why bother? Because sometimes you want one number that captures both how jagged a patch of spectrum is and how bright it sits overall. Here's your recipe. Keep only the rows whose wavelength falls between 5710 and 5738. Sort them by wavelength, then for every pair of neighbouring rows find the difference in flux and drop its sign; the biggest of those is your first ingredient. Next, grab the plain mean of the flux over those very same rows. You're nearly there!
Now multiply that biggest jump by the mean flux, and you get 2.6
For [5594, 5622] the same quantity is 4.7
